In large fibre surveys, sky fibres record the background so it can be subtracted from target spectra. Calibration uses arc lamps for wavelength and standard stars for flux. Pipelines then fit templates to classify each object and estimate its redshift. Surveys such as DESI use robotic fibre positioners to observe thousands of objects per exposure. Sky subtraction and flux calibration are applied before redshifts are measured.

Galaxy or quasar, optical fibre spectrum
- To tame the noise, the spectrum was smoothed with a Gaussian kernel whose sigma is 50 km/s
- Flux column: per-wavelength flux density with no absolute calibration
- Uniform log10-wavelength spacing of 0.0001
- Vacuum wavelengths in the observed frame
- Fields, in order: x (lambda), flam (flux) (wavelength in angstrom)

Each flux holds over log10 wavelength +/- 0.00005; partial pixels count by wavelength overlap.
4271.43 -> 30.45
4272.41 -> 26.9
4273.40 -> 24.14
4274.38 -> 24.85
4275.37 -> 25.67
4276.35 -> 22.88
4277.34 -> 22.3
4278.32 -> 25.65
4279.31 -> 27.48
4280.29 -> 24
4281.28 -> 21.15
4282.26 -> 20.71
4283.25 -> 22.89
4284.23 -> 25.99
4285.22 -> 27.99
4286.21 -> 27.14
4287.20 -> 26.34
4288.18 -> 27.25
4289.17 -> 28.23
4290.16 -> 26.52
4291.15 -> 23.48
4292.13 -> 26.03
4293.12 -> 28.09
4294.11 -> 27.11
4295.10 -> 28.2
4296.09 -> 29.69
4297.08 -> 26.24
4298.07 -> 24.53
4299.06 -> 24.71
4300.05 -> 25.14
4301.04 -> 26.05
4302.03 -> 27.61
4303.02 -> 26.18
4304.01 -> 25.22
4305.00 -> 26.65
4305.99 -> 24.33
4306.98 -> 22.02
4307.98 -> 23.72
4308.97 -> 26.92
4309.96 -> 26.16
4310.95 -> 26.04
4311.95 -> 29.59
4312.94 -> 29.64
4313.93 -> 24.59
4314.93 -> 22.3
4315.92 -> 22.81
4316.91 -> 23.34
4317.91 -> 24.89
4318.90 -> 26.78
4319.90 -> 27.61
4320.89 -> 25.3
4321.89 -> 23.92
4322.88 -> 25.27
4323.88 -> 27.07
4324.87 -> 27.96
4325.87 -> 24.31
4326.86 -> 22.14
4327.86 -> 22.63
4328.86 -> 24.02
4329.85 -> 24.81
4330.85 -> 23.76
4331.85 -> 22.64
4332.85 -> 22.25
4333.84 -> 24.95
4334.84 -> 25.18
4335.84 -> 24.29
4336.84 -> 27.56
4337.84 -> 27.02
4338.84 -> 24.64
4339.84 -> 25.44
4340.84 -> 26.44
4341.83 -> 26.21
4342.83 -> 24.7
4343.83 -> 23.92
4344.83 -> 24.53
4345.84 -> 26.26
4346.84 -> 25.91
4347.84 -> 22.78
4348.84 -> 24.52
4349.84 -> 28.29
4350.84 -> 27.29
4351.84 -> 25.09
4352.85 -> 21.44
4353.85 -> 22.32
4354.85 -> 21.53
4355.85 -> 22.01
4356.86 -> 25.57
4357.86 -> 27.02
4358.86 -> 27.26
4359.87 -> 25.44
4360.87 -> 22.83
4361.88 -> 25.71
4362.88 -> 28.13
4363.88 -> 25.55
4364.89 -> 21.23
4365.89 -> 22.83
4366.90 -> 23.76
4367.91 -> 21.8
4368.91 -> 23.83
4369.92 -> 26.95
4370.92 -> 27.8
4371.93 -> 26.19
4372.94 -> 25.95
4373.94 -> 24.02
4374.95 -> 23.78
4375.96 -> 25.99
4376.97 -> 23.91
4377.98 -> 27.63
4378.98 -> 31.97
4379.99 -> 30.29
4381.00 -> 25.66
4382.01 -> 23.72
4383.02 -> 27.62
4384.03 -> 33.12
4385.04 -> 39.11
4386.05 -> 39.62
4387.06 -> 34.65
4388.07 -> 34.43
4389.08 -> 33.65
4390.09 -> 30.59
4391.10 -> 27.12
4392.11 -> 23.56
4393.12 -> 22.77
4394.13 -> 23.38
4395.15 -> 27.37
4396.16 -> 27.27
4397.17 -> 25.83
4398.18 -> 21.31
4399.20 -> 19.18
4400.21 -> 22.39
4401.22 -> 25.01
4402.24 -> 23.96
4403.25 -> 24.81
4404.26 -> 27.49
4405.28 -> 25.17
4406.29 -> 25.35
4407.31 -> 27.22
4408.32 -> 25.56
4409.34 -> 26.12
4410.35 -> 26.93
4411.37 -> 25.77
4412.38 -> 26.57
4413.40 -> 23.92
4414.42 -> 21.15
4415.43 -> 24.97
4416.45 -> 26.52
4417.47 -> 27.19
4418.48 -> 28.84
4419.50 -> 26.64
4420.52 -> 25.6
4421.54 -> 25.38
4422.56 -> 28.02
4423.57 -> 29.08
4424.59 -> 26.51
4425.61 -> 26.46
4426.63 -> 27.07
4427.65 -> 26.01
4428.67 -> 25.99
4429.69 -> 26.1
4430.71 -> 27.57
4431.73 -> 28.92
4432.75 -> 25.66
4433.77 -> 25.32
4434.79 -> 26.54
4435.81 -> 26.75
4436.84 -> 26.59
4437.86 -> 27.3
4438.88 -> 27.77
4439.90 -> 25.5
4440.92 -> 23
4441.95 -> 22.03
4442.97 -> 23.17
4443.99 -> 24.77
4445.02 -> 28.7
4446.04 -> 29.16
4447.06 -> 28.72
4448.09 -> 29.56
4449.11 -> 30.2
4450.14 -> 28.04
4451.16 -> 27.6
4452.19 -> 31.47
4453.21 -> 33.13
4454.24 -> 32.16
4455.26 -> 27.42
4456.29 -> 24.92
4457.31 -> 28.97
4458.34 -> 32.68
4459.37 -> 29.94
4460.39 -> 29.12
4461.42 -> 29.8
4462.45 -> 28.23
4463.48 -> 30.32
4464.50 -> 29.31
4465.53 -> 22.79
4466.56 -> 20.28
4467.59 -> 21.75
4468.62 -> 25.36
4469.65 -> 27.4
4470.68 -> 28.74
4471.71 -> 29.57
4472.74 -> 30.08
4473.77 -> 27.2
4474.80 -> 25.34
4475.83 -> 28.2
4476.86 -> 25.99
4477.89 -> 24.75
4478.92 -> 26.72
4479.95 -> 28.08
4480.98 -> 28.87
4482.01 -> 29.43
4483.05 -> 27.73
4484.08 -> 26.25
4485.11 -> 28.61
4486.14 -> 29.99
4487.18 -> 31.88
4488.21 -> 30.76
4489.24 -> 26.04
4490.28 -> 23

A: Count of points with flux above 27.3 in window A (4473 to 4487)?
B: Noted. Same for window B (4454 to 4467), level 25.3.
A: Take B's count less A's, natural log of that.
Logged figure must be 1.1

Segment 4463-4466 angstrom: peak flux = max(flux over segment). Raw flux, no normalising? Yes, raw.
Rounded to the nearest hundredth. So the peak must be 30.32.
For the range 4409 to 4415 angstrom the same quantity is 26.93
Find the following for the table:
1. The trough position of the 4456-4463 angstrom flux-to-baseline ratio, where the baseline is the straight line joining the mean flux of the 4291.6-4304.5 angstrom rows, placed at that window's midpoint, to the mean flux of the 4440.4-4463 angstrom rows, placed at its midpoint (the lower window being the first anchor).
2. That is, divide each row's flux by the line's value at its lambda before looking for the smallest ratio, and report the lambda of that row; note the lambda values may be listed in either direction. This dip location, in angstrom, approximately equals 4456.29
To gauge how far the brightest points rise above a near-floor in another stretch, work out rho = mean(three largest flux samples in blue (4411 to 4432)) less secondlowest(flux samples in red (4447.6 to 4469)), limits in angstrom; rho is 7.2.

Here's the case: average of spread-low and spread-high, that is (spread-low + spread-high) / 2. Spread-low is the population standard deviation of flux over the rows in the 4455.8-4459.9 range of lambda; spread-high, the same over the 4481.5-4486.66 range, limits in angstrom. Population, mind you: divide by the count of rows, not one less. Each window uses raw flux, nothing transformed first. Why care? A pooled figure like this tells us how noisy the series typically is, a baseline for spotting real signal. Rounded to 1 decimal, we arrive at 2.1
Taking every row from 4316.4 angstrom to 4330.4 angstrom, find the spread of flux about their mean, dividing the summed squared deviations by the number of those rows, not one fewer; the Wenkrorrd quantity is 1.7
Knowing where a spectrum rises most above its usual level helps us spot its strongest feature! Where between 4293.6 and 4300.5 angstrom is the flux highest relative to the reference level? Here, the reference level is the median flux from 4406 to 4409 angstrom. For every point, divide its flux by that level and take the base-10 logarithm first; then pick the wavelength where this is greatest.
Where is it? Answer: 4296.09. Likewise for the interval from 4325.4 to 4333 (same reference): 4329.85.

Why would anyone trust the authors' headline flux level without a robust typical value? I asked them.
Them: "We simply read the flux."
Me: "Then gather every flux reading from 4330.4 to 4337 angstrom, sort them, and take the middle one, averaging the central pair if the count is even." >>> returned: 24.3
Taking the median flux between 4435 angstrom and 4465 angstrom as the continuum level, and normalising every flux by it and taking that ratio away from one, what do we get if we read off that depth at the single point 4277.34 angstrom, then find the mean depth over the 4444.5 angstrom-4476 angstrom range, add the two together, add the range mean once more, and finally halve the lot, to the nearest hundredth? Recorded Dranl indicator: 0.13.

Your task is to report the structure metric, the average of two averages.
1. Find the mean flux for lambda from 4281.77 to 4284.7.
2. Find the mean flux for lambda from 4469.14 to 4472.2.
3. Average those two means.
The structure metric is 25.9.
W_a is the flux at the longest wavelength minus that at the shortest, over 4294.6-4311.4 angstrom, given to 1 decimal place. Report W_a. -2.2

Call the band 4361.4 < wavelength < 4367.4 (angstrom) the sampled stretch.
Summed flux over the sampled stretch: 147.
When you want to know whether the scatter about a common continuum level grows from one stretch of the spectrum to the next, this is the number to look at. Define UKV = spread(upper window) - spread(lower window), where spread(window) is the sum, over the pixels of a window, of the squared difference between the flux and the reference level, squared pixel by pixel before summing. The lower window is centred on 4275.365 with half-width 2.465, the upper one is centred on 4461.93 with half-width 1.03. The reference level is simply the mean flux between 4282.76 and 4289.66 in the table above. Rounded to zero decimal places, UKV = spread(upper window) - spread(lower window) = -28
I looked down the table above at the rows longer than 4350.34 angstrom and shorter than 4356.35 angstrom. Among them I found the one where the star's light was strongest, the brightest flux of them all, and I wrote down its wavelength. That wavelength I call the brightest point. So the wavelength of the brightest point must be 4350.84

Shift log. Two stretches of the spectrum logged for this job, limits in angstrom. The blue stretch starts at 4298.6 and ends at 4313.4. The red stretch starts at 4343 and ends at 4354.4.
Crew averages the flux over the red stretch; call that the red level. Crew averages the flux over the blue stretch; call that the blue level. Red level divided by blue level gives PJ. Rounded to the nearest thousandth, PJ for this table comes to 0.952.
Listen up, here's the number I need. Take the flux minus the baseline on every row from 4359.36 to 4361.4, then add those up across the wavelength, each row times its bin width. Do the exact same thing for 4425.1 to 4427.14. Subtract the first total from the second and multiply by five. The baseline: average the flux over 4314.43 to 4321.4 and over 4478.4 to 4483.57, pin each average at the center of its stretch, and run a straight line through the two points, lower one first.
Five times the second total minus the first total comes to 12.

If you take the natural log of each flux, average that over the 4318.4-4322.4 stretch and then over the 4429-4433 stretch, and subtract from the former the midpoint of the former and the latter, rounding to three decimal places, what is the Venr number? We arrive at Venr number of -0.022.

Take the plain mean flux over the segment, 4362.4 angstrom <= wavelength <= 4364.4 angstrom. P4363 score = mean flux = 26.8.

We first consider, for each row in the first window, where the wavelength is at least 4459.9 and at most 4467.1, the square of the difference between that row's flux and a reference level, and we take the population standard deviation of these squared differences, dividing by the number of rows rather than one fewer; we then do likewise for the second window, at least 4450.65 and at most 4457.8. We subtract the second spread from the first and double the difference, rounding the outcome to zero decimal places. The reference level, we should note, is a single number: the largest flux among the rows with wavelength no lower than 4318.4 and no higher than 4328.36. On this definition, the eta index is 22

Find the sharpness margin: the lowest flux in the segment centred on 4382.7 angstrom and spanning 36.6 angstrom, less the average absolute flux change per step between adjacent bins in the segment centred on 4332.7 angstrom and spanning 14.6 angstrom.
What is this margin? 17.9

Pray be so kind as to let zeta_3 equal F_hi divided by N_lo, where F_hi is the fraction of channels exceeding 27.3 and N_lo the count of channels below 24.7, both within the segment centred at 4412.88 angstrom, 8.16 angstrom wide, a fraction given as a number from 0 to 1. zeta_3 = 0.00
